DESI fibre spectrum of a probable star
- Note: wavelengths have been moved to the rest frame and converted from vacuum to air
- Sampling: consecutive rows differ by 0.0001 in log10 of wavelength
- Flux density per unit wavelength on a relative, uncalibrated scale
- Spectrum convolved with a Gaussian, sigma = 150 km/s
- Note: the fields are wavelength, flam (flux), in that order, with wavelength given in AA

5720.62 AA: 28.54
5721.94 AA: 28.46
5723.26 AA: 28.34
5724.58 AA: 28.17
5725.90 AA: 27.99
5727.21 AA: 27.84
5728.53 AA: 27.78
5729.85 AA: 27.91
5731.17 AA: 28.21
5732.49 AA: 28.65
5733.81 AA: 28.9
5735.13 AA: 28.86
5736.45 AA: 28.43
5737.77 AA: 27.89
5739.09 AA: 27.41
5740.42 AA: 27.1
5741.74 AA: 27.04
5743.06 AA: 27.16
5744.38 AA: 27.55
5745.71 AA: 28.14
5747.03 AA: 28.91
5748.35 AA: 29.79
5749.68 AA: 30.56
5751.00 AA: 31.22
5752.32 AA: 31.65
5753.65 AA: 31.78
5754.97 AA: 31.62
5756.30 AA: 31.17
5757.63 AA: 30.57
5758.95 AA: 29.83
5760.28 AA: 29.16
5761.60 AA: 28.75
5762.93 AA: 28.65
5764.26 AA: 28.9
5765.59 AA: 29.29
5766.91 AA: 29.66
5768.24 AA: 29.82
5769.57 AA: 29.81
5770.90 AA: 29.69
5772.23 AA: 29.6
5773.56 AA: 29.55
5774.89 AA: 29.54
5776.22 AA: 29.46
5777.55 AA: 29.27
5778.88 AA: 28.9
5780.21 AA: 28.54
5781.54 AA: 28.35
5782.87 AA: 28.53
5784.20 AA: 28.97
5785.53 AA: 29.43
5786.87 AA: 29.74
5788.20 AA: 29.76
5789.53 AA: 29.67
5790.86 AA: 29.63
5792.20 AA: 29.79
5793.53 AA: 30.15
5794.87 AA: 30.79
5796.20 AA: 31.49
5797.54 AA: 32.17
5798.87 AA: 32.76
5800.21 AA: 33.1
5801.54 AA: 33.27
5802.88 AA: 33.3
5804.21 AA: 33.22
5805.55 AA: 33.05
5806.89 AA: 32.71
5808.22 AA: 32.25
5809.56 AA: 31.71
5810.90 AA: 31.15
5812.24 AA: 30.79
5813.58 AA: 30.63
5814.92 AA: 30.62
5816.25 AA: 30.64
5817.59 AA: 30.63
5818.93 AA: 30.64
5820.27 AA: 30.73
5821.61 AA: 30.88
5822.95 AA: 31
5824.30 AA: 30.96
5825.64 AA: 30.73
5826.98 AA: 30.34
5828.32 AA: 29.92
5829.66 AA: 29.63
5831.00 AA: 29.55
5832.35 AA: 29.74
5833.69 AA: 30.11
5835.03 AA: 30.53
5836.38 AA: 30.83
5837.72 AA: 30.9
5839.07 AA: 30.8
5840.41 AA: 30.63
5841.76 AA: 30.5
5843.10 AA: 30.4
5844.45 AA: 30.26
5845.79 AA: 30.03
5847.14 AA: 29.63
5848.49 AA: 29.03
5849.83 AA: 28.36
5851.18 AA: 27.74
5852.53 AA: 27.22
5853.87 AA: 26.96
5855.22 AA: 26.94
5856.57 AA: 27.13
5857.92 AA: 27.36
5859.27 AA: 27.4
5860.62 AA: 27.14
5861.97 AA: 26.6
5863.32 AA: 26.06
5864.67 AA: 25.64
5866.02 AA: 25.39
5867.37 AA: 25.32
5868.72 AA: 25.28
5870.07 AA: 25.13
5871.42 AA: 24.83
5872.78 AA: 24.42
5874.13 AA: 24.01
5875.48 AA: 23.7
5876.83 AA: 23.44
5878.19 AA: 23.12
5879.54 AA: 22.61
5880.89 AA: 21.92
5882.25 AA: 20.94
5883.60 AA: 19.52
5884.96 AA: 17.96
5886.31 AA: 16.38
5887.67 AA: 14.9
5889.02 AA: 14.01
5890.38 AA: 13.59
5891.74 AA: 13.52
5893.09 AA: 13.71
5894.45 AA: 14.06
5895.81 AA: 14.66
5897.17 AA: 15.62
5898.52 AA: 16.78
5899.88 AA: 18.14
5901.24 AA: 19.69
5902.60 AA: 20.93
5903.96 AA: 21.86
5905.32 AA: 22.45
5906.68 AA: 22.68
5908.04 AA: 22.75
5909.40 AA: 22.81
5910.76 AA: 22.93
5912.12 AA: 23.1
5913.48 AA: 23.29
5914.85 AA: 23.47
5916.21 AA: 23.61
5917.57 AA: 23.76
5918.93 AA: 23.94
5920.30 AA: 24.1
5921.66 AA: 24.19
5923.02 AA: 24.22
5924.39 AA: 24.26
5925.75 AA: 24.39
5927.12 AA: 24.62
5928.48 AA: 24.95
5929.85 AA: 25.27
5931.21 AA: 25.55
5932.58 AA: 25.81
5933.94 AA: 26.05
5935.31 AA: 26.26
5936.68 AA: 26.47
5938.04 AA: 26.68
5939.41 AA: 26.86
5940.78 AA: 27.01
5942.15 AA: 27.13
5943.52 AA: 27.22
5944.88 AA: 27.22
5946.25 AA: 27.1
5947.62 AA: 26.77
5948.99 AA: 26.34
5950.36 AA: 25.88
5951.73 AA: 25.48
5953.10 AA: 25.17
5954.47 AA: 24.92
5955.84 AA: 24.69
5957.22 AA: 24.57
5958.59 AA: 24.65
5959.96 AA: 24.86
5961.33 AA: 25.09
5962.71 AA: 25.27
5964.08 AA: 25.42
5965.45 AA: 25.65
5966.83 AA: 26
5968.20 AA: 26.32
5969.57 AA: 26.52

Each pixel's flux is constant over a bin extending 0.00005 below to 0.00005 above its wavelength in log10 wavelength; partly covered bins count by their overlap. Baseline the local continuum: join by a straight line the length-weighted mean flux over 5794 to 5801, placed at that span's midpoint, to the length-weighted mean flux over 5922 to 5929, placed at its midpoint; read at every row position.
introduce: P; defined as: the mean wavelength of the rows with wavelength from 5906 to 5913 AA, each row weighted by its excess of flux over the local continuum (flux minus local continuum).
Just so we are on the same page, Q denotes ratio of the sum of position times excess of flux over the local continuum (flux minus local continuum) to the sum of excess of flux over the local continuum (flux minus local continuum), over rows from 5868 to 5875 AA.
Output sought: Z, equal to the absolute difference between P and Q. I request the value 37.6 AA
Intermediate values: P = 5909.2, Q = 5871.7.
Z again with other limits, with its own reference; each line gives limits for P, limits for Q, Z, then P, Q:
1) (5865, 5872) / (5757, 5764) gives 108.3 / 5868.8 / 5760.5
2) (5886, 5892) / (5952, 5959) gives 66.6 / 5889.2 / 5955.8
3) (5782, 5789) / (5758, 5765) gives 23.5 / 5785.2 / 5761.7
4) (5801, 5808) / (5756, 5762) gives 44.8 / 5804.1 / 5759.3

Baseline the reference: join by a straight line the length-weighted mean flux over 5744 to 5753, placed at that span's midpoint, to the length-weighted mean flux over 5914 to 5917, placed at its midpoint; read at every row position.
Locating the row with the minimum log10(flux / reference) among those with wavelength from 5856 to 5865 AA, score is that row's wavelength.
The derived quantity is 5864.67 AA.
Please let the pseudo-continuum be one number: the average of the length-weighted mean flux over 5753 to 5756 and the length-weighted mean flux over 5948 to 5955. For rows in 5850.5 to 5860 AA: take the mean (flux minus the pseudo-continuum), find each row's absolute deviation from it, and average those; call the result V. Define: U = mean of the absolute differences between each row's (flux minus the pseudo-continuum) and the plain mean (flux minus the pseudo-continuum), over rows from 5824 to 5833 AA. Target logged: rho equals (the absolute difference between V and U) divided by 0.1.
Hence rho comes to 2.6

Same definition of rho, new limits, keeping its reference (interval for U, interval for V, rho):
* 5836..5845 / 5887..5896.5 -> 2.1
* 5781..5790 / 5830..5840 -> 0.3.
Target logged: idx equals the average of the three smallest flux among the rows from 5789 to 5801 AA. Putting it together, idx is 29.7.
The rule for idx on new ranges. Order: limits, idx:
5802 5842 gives 29.6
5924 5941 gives 24.4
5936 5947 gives 26.7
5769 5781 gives 28.9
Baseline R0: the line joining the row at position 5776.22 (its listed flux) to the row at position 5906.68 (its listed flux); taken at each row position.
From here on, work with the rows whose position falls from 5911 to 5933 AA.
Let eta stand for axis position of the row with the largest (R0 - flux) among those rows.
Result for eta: 5912.12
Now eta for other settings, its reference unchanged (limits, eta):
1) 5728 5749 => 5740.42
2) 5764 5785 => 5764.26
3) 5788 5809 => 5789.53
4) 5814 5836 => 5831.00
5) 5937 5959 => 5957.22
